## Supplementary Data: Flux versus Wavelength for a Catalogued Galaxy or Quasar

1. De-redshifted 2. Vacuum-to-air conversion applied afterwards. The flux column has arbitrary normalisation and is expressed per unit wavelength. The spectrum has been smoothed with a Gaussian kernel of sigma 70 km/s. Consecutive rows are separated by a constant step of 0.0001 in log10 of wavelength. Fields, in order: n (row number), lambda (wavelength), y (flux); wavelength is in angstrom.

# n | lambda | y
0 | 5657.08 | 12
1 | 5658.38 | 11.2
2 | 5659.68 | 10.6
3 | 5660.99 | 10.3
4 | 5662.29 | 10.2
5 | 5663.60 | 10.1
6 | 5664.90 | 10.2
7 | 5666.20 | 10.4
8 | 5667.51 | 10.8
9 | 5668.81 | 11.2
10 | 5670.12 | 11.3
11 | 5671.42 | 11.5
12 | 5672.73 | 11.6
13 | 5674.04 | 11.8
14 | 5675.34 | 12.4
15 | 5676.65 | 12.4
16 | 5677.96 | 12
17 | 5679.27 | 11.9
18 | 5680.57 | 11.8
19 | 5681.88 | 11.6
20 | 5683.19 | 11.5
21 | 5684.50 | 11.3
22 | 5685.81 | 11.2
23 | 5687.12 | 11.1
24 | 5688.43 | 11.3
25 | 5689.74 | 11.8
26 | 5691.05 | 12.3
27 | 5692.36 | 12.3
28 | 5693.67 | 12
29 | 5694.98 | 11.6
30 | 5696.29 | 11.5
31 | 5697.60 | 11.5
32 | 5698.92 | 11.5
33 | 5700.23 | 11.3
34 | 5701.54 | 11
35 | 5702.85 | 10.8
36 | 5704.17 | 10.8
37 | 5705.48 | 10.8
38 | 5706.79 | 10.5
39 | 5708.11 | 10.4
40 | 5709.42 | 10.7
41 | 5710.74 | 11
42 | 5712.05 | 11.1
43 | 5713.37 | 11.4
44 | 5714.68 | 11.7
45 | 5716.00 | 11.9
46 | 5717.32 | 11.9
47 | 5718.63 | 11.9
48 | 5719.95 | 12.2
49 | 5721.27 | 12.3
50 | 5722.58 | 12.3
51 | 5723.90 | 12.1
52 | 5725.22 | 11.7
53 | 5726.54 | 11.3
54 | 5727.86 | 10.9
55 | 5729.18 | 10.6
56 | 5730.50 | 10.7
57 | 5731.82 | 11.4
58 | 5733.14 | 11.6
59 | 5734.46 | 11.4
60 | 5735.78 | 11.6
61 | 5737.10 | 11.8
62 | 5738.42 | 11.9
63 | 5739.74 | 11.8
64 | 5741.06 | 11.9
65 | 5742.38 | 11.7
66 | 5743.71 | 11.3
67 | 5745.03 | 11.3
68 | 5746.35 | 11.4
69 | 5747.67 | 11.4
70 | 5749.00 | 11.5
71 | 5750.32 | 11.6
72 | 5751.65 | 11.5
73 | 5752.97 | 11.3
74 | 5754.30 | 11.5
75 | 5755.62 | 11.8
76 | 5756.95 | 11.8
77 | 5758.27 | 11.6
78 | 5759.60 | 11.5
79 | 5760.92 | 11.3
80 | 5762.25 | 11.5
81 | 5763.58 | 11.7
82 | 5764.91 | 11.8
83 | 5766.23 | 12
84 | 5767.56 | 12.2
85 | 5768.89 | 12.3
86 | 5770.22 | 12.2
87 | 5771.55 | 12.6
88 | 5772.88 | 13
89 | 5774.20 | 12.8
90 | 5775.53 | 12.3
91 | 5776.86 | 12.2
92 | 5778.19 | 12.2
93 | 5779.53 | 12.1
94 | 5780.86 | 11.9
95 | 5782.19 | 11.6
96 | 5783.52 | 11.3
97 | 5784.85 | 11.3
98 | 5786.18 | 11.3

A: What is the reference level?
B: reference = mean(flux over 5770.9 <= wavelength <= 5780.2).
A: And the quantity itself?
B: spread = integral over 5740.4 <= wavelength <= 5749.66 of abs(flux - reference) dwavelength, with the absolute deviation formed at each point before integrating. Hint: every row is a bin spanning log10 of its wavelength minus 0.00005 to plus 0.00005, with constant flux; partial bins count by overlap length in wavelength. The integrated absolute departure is 8.9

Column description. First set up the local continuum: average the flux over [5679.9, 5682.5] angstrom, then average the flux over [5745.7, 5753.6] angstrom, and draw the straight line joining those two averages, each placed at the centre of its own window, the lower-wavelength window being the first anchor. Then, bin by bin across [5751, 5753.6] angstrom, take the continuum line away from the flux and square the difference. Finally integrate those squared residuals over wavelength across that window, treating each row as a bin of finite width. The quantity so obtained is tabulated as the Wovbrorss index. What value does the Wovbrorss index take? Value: 0.03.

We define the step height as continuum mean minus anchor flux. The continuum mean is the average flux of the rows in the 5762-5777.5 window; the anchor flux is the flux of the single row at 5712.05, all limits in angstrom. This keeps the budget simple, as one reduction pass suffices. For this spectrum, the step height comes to 1.1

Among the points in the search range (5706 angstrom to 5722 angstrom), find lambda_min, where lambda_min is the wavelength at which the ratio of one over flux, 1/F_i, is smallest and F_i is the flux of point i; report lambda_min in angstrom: 5721.27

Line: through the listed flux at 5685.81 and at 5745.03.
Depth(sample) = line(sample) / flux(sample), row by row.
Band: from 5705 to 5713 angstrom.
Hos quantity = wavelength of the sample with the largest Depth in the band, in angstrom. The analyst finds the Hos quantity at 5708.11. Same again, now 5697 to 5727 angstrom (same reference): 5708.11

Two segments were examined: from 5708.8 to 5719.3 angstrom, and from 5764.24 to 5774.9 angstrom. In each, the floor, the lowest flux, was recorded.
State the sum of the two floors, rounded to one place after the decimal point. 22.5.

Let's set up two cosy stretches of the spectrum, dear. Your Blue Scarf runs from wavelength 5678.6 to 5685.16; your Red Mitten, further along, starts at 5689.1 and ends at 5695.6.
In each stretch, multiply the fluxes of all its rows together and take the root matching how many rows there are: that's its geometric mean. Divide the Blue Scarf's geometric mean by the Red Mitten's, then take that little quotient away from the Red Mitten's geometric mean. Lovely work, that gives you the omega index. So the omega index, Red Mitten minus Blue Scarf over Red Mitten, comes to 11.0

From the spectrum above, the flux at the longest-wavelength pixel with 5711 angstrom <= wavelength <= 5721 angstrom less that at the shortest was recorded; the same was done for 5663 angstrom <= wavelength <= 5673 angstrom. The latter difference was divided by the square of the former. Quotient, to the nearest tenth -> 1.2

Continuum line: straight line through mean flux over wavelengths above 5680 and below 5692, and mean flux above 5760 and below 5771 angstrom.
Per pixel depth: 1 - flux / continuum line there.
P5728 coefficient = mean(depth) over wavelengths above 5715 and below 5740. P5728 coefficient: 0.01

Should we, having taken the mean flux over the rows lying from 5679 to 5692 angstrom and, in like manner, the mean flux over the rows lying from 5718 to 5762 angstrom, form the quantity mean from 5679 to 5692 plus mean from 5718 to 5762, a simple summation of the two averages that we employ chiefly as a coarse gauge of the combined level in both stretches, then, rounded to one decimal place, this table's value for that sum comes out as 23.2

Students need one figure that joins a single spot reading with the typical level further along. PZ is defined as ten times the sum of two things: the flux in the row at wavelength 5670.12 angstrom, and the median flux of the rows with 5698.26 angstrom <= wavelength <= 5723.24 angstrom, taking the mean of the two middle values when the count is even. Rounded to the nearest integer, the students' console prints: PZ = 226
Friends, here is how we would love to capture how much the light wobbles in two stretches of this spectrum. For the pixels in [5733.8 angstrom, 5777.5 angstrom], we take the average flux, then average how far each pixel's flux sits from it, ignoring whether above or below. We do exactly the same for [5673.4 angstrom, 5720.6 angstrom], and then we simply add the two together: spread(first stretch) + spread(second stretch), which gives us 0.78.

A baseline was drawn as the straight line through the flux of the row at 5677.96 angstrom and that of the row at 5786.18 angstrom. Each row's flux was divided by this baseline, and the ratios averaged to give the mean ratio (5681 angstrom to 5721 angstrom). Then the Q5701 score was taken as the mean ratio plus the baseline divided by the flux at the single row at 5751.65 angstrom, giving 1.96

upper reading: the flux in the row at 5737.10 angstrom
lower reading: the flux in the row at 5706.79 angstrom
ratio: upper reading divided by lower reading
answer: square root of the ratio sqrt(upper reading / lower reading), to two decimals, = 1.06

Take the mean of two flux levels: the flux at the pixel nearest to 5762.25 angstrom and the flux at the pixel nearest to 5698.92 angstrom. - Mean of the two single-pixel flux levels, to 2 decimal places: 11.50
